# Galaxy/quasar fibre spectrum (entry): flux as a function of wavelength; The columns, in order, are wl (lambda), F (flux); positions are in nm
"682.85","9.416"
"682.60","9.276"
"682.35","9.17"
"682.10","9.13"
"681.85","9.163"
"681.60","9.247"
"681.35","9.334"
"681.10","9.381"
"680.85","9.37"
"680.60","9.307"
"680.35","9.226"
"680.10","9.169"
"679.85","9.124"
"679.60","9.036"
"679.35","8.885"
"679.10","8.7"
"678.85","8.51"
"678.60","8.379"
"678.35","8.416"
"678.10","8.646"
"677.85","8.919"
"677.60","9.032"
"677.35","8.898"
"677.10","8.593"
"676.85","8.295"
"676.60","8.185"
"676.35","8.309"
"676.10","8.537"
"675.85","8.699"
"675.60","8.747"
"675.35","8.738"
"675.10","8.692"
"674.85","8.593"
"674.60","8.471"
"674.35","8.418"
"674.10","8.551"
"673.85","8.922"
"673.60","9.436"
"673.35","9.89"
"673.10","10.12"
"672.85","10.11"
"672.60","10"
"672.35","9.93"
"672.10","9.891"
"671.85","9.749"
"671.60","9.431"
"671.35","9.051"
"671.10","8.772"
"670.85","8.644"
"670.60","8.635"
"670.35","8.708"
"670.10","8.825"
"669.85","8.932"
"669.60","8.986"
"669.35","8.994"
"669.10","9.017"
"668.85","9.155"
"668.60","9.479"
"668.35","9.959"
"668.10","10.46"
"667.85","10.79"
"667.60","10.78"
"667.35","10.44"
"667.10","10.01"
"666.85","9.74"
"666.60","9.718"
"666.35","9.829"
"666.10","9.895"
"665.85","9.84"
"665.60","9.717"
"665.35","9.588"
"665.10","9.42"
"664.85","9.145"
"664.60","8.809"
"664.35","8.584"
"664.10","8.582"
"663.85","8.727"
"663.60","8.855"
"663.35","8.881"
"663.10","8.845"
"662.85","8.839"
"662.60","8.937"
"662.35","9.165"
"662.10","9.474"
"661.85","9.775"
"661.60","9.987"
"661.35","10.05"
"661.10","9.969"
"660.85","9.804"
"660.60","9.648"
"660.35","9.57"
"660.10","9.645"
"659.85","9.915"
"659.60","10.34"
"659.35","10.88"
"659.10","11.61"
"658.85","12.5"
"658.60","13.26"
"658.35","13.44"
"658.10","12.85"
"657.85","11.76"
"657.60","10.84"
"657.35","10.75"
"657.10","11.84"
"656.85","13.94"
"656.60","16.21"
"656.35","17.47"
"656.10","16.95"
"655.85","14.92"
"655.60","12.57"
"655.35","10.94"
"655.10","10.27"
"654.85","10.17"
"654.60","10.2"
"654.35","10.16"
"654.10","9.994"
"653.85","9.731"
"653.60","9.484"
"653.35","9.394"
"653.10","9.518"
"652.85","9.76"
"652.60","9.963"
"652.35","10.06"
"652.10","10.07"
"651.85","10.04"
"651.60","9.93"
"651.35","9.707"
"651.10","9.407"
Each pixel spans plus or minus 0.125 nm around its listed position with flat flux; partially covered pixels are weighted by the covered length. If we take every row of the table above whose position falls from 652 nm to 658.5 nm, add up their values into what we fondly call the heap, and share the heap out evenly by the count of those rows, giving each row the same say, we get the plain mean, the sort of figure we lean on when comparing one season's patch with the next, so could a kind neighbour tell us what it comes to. 11.7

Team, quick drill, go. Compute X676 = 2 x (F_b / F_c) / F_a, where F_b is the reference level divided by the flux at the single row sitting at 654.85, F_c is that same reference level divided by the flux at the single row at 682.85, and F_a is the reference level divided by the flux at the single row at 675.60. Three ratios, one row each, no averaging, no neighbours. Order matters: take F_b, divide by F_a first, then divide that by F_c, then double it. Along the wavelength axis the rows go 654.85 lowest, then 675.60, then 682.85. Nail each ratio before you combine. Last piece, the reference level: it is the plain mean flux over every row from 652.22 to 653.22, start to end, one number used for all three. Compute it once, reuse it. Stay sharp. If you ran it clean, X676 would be 1.6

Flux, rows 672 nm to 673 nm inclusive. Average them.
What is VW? 10.0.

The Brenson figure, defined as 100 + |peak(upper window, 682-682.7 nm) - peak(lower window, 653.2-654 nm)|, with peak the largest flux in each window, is 100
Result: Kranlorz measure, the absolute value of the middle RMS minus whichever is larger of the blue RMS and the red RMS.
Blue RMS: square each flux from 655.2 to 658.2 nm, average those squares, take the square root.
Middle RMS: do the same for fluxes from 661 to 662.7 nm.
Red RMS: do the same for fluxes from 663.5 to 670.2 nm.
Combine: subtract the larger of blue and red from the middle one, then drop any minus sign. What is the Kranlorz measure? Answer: 4.0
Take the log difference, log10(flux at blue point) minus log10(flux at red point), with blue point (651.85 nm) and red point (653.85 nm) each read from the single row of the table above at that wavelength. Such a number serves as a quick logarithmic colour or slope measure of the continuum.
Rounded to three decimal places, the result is 0.014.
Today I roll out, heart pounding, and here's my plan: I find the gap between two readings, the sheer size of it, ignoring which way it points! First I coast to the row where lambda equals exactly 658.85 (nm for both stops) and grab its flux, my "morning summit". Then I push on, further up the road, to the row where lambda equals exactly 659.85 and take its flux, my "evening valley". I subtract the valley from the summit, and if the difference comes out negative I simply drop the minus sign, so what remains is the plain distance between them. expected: 2.6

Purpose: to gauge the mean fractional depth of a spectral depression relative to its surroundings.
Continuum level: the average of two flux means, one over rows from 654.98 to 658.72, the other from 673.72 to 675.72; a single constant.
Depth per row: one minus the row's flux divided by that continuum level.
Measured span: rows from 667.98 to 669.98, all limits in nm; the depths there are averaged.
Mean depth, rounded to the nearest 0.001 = 0.142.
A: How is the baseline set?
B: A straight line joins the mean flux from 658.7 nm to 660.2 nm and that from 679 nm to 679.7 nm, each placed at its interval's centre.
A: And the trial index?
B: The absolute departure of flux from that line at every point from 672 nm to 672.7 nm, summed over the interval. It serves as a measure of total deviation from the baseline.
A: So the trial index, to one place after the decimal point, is 1.1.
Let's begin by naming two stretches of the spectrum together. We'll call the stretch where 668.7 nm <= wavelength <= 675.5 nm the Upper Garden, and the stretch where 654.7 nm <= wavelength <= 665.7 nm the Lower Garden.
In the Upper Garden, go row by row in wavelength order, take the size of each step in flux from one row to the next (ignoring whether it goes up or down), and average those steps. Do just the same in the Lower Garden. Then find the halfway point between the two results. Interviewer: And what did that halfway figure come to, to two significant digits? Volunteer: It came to 0.35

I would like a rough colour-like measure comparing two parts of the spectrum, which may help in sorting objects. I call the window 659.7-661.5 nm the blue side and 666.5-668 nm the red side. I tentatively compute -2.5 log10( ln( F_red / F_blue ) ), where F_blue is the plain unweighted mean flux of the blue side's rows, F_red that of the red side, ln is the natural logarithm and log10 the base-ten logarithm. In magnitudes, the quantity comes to 3.4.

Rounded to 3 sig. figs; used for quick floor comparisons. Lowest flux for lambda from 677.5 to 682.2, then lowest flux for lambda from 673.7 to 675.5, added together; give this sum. 16.8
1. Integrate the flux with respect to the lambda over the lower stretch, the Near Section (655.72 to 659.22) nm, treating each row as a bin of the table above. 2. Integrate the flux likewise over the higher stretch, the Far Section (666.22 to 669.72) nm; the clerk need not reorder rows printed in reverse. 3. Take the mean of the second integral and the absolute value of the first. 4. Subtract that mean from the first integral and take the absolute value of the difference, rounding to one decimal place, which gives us 6.4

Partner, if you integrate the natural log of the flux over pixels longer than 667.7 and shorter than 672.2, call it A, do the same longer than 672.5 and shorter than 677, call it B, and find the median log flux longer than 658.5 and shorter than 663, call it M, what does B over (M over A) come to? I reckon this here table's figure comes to 43.1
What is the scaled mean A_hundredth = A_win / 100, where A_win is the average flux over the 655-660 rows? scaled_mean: 0.127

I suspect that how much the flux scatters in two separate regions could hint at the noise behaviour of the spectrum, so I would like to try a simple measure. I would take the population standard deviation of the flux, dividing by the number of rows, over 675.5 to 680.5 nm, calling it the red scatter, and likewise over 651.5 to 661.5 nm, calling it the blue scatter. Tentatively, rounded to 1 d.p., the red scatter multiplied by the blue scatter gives 0.6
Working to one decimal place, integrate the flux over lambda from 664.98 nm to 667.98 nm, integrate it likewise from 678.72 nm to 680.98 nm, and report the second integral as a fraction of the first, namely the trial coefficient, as 0.7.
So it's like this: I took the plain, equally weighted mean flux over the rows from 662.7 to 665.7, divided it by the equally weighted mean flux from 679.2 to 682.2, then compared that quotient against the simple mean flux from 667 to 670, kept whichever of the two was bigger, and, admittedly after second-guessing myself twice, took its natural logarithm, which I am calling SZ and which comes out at 2.28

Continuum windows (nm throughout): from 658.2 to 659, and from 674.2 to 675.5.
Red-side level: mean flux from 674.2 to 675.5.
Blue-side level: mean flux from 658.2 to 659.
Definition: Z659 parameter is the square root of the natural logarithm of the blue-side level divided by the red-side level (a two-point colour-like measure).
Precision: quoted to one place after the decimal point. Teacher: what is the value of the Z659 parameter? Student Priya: 0.6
